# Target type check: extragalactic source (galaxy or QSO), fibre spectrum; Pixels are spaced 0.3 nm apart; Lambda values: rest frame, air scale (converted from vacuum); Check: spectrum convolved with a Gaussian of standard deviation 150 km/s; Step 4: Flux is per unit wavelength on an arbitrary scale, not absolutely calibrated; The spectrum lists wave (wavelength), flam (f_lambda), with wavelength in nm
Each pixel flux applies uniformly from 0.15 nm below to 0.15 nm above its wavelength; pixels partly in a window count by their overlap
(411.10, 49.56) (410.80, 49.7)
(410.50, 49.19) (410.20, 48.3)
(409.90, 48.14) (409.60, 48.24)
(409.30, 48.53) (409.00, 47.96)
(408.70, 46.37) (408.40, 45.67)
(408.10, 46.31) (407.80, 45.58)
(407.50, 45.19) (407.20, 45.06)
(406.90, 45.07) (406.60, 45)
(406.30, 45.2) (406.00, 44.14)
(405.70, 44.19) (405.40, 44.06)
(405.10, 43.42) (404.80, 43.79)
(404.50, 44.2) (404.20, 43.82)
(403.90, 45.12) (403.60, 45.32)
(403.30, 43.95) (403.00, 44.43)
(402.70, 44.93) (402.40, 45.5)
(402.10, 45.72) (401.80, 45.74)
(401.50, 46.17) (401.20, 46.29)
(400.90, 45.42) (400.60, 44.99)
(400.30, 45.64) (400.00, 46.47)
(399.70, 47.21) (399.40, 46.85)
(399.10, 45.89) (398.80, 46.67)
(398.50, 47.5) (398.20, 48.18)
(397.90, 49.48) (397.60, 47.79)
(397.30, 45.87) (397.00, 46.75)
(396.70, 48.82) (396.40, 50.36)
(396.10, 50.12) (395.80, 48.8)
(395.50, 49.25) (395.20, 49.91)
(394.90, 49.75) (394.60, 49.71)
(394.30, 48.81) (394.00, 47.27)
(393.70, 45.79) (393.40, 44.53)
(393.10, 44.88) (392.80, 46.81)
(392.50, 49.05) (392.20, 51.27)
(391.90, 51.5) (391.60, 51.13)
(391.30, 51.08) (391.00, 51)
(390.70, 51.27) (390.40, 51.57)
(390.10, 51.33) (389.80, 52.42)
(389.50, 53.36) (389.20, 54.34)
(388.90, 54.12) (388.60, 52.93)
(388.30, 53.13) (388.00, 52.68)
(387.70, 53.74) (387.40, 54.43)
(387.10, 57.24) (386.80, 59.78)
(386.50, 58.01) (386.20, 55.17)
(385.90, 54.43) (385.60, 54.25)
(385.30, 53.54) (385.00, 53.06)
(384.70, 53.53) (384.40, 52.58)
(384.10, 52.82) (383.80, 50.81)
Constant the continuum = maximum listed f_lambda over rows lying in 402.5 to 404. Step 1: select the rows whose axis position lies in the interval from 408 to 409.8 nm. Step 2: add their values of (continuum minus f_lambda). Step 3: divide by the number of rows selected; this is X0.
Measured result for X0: -2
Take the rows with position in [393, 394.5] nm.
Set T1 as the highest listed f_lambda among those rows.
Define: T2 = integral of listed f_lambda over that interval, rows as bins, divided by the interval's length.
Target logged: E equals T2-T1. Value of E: -2.39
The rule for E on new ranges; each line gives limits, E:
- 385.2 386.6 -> -2.98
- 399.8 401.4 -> -0.65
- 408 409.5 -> -1.50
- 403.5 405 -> -0.93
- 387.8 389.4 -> -0.89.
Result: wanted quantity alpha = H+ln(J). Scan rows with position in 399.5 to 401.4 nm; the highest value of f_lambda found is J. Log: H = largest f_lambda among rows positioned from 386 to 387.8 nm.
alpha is 64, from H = 59.78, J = 47.21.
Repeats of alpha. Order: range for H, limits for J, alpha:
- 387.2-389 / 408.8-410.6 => 58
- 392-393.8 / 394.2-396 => 55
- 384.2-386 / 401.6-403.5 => 58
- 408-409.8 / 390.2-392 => 52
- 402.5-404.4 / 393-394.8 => 49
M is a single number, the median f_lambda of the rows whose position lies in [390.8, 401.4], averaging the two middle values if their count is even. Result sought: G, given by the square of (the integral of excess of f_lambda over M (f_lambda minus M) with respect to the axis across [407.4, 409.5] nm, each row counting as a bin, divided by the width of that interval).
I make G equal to 1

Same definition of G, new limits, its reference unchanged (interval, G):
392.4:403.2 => 0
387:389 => 38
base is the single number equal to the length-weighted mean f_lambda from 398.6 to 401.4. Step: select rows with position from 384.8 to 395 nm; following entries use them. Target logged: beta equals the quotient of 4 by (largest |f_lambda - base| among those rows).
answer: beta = 0.3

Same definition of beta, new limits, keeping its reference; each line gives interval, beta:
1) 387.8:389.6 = 0.5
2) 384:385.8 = 0.5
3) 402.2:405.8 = 1.4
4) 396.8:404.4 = 1.2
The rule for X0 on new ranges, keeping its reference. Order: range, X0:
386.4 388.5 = -10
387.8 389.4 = -8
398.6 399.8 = -1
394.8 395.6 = -4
